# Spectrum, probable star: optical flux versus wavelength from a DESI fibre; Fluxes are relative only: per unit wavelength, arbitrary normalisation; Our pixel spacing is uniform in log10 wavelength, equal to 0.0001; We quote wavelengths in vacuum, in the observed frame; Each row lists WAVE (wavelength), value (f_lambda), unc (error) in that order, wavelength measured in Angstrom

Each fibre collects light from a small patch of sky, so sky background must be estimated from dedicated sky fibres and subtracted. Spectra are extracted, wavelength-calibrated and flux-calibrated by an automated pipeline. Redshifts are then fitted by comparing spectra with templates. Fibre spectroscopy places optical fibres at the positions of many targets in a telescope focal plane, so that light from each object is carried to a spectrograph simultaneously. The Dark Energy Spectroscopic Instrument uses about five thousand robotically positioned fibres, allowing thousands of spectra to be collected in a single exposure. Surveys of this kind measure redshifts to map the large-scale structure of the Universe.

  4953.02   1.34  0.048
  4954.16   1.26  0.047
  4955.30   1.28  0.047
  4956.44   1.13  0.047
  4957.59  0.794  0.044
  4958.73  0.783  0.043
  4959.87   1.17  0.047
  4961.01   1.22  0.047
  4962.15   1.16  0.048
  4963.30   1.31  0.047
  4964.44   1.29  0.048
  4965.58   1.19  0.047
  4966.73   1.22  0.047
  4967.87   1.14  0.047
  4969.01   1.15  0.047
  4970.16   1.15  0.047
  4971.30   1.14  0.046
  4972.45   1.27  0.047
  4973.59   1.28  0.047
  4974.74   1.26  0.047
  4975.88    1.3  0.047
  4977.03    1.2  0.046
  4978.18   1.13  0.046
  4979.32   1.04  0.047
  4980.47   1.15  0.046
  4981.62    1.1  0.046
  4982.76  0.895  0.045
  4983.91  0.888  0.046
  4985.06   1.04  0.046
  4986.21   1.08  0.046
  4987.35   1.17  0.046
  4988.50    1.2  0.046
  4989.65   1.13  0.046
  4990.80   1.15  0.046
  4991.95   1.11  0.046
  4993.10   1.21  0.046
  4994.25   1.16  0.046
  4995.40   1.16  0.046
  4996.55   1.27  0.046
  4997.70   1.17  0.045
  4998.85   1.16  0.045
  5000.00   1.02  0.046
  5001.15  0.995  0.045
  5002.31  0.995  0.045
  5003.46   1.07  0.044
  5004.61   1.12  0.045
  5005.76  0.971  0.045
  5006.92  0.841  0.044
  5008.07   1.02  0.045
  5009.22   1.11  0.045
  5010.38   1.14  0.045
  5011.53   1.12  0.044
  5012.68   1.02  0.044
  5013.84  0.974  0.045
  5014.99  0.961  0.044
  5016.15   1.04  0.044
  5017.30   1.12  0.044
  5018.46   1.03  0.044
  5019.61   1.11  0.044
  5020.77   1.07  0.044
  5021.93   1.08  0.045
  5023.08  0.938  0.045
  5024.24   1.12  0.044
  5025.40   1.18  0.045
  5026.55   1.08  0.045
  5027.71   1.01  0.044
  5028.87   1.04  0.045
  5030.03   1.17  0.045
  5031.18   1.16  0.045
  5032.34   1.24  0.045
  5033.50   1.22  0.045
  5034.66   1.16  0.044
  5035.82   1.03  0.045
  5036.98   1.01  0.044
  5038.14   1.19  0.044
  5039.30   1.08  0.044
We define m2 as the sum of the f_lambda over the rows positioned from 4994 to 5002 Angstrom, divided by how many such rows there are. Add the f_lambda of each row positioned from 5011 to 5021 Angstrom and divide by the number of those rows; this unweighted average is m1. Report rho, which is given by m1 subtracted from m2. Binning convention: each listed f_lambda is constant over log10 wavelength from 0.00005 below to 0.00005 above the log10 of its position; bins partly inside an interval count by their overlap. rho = 0.08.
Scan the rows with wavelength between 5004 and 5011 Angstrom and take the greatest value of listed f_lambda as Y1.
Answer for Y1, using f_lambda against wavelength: 1.14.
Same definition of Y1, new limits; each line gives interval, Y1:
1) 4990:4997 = 1.27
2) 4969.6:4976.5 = 1.3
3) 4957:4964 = 1.31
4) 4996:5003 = 1.27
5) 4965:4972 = 1.22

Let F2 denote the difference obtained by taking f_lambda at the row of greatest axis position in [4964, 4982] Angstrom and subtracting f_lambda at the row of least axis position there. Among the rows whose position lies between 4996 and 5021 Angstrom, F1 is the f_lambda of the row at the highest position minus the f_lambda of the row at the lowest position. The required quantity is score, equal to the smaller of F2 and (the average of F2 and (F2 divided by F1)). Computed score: -0.19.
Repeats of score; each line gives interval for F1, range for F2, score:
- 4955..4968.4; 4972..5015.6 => -0.31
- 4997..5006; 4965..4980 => -0.15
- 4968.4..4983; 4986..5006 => -0.11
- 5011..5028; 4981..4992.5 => -0.04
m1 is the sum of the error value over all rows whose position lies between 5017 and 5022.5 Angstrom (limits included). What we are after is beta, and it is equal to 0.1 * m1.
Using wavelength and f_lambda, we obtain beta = 0.0221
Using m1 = 0.221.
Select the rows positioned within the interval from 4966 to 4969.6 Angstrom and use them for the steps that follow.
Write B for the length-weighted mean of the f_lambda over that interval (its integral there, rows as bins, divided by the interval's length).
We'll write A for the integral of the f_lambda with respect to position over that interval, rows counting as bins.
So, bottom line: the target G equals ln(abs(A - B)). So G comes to 1.11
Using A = 4.21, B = 1.17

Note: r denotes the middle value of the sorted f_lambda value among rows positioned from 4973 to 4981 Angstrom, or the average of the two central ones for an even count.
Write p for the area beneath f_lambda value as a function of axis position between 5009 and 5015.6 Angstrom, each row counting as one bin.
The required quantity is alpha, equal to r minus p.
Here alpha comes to -5.7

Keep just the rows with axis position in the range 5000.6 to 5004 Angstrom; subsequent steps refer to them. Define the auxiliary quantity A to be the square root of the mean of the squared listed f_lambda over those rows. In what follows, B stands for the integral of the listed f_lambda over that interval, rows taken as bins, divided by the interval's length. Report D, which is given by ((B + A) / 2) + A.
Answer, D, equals 2.04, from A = 1.02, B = 1.02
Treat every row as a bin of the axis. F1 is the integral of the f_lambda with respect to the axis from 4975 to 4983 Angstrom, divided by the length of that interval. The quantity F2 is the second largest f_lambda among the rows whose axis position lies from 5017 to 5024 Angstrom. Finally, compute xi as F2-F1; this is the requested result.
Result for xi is -0.02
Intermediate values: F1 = 1.13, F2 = 1.11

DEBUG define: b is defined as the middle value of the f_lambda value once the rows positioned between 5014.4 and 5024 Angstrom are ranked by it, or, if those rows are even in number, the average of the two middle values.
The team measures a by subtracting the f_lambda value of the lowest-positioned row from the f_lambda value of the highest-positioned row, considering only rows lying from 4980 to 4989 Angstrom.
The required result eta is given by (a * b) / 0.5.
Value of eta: 0.1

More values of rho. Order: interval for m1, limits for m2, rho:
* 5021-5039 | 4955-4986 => 0.03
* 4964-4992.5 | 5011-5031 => -0.08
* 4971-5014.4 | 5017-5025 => -0.04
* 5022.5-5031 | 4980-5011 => 0.01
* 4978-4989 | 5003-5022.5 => -0.02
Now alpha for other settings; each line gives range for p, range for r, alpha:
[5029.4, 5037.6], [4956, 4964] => -8.2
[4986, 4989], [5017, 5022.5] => -2.4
